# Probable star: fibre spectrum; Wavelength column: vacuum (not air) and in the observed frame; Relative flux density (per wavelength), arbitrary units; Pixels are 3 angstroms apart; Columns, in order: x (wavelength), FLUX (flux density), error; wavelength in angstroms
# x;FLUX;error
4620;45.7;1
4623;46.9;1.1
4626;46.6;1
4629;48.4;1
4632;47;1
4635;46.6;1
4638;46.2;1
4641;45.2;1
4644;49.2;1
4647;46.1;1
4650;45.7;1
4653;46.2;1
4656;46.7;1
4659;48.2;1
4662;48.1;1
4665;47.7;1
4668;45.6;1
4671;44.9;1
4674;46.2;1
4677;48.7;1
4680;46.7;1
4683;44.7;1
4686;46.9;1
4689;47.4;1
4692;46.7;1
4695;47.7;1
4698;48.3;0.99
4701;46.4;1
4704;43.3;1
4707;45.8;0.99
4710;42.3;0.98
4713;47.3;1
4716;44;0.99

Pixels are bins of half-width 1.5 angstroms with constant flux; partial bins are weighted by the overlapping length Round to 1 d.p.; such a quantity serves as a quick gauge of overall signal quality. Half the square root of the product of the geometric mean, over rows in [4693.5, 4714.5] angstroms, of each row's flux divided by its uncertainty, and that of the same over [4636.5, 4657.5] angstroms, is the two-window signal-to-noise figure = 23.1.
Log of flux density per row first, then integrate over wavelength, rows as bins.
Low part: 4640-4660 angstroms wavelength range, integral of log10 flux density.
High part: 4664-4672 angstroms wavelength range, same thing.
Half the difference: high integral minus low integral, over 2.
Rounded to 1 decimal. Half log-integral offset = -10.0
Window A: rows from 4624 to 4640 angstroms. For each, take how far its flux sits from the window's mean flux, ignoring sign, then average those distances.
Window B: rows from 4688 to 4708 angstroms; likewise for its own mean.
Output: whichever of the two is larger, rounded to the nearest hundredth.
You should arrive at 1.16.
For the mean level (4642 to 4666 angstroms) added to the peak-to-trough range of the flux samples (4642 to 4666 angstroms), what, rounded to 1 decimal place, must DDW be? 50.7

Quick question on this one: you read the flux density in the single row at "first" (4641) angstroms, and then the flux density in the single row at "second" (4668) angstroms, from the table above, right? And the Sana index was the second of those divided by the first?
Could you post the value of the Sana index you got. 1.01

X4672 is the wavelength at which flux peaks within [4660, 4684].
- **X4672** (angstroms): 4677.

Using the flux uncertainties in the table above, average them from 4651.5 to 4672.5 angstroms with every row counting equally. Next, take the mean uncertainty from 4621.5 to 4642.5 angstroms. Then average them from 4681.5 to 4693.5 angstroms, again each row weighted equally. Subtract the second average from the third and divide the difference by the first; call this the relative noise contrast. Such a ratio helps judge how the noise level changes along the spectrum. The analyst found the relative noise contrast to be -0.0143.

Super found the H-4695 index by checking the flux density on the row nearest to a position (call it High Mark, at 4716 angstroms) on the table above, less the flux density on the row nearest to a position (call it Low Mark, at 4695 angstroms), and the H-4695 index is -4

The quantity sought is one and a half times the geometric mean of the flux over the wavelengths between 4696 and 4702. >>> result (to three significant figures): 71.0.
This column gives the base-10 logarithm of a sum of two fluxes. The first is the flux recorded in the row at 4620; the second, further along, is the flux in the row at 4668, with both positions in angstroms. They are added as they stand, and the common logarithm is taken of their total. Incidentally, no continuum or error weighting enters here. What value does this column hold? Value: 1.96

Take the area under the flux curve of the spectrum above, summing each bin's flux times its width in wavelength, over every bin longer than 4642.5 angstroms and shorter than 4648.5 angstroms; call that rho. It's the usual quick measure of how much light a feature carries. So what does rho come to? 286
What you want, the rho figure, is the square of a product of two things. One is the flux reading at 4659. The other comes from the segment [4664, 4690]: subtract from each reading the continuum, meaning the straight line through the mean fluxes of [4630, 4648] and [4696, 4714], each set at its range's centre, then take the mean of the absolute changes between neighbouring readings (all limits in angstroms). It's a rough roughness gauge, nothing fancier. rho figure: 6421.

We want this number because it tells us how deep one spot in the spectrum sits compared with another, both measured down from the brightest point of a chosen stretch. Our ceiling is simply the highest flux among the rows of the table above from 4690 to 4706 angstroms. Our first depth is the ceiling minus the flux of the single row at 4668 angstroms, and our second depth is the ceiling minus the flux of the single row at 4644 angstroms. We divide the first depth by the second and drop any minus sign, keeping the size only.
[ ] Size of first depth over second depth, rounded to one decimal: 3.0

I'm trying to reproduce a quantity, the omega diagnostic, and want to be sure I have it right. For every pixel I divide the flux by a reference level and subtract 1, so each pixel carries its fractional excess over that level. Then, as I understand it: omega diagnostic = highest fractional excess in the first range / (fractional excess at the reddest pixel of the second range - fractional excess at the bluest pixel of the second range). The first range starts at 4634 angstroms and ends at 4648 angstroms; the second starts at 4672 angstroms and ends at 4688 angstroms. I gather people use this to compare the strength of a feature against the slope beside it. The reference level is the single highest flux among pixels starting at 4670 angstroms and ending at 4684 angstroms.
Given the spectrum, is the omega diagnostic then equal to 0.71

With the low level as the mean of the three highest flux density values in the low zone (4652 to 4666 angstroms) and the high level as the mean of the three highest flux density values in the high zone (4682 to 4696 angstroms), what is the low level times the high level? 2272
